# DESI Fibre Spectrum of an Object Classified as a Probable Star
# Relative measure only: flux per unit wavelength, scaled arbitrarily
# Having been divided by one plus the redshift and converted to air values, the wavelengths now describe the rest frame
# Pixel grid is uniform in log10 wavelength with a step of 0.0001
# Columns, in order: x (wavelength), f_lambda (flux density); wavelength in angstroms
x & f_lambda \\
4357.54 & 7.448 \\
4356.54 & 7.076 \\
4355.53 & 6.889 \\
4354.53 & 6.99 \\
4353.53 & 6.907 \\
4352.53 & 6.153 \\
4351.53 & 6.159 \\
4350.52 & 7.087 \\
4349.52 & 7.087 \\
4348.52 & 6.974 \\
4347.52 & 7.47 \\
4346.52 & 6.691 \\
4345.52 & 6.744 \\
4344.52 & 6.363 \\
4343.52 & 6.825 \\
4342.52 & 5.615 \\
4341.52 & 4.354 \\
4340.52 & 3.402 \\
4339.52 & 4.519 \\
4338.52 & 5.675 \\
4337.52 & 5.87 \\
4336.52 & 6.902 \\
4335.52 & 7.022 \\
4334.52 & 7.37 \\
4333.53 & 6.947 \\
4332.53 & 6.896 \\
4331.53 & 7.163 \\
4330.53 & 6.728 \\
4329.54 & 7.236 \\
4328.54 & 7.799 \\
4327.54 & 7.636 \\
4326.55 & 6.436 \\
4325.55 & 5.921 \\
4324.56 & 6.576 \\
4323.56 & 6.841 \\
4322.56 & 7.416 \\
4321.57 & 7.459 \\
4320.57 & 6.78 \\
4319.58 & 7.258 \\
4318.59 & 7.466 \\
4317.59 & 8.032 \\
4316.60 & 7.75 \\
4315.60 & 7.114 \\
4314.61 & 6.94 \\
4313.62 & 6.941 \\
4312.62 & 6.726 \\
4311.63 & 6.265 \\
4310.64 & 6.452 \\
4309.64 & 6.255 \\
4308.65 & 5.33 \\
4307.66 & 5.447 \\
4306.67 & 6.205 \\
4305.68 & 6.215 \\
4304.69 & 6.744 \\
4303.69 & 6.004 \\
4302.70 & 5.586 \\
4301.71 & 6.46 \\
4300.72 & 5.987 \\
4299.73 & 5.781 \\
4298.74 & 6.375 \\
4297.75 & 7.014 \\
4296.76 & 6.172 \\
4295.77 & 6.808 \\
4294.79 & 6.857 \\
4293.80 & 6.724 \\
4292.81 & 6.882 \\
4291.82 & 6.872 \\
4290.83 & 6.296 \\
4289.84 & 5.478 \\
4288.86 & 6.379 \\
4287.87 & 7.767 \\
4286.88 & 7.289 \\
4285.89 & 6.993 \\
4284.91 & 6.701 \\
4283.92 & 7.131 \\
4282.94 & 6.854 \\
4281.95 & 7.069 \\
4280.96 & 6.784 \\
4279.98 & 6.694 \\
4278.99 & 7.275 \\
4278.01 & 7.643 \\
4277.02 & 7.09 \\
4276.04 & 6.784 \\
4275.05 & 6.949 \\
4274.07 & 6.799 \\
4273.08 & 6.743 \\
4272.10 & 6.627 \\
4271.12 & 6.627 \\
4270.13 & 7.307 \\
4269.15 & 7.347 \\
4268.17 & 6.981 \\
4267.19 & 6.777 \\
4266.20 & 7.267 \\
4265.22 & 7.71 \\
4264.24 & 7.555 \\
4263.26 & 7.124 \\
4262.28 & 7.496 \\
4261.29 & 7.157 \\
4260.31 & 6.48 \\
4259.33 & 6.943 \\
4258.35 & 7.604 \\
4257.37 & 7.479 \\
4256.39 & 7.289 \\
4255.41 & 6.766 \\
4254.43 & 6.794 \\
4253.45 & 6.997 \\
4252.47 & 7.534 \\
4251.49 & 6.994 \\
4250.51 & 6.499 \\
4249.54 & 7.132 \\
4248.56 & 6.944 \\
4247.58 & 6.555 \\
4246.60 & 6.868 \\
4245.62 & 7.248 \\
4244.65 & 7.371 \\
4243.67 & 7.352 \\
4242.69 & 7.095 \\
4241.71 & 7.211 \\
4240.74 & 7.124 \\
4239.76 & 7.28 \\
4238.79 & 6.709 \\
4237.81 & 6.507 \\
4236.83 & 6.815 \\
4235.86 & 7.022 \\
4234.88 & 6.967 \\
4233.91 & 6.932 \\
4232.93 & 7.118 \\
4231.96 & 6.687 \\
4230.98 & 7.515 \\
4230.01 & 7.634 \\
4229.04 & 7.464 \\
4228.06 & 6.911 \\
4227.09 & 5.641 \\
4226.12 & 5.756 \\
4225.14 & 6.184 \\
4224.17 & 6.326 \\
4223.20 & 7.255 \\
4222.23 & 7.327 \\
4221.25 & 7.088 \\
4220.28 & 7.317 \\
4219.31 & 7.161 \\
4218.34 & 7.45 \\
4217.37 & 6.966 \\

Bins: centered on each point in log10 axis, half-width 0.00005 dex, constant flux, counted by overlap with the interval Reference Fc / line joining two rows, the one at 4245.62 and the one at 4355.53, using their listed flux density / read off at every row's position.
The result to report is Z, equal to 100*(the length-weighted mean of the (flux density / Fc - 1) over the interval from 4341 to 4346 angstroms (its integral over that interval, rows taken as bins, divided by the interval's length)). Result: -14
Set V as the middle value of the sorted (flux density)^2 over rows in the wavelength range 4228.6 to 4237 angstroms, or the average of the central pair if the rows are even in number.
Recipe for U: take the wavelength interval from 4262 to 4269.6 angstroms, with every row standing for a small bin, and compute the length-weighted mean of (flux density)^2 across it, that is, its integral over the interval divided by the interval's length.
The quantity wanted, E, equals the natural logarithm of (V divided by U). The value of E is -0.07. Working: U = 53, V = 49.3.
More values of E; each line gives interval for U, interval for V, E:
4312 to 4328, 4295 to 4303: -0.25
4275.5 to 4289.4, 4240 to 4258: 0.02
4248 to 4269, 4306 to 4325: -0.08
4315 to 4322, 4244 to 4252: -0.12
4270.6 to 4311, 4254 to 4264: 0.15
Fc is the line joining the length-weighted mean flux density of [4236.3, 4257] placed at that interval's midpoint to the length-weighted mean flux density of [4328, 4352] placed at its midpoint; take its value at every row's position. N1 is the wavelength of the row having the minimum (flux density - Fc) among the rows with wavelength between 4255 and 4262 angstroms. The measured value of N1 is 4260.31 angstroms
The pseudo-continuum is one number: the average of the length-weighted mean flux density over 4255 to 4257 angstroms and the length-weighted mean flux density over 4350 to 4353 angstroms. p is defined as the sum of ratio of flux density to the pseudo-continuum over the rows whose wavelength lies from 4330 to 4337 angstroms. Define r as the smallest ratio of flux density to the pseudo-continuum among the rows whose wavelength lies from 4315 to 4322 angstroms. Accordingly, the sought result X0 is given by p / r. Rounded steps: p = 7.2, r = 1.00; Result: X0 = 7.2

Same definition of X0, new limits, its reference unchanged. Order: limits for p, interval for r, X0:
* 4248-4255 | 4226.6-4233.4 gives 8.7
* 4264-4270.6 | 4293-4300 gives 8.8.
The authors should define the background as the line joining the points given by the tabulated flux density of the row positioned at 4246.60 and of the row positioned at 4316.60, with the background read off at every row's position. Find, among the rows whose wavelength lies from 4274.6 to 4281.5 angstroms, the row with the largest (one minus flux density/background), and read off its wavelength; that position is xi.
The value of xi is 4279.98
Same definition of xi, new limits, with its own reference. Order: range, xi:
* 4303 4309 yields 4308.65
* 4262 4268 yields 4267.19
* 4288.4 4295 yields 4289.84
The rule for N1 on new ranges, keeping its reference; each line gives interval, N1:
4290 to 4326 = 4308.65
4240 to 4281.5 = 4250.51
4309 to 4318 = 4309.64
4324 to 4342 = 4340.52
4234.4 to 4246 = 4237.81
